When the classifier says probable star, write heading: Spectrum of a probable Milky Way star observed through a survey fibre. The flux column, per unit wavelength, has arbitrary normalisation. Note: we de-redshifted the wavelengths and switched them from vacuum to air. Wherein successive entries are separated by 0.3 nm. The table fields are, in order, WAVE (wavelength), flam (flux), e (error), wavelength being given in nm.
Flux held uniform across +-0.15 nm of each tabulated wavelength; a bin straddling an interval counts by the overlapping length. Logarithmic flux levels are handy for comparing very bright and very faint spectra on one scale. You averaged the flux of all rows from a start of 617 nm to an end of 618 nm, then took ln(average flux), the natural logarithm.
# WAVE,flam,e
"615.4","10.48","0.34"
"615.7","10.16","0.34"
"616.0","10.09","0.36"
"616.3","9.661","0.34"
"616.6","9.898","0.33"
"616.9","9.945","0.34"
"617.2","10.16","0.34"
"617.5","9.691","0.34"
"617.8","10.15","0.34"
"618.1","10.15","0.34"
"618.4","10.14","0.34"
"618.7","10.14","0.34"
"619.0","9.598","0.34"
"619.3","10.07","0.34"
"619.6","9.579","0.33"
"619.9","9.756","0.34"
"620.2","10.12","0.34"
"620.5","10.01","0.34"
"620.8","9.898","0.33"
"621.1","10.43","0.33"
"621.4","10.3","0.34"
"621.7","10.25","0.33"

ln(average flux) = 2.303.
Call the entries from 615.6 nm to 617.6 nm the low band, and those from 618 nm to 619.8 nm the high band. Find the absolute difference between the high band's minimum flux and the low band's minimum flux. 0.082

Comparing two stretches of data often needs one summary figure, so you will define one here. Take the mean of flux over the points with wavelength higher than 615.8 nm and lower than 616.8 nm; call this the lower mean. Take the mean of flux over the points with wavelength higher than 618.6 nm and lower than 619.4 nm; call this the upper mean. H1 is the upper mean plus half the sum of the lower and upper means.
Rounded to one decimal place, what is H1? 19.8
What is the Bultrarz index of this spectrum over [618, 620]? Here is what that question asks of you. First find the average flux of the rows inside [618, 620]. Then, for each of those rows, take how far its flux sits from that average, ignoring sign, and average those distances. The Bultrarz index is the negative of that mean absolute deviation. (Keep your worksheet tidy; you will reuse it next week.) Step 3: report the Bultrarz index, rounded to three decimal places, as -0.235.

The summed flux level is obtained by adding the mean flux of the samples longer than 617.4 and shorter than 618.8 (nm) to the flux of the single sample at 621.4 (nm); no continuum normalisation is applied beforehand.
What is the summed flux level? 20.4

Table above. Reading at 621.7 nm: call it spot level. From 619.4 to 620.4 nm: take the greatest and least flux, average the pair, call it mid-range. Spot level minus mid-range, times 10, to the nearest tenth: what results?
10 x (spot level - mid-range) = 4.0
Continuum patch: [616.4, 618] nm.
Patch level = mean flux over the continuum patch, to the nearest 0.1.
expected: 10.0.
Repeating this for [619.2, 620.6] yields 9.9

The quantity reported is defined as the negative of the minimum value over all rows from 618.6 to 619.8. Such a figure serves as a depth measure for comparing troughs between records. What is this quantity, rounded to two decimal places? -9.58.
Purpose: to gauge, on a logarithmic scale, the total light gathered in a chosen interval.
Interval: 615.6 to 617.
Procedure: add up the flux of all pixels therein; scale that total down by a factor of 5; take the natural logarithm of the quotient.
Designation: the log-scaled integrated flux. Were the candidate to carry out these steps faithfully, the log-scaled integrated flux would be 2.30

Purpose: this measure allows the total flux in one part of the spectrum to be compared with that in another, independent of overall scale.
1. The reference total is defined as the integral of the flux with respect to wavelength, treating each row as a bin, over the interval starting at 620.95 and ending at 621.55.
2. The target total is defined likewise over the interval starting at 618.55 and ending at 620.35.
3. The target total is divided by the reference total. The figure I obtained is 3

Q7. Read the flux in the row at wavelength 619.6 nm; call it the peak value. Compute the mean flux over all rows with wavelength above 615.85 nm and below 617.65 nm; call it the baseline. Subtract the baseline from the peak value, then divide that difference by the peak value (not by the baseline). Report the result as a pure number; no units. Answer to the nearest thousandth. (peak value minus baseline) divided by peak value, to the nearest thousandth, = -0.034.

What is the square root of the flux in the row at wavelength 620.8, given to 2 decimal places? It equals 3.15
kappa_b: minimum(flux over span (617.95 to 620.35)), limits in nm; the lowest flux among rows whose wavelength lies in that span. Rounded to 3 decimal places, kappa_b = 9.579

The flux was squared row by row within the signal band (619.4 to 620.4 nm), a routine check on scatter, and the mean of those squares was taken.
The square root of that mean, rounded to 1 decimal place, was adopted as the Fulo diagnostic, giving 9.8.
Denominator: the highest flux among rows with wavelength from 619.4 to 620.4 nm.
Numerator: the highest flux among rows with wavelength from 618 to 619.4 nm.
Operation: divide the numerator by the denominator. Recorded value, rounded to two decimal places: 1.00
